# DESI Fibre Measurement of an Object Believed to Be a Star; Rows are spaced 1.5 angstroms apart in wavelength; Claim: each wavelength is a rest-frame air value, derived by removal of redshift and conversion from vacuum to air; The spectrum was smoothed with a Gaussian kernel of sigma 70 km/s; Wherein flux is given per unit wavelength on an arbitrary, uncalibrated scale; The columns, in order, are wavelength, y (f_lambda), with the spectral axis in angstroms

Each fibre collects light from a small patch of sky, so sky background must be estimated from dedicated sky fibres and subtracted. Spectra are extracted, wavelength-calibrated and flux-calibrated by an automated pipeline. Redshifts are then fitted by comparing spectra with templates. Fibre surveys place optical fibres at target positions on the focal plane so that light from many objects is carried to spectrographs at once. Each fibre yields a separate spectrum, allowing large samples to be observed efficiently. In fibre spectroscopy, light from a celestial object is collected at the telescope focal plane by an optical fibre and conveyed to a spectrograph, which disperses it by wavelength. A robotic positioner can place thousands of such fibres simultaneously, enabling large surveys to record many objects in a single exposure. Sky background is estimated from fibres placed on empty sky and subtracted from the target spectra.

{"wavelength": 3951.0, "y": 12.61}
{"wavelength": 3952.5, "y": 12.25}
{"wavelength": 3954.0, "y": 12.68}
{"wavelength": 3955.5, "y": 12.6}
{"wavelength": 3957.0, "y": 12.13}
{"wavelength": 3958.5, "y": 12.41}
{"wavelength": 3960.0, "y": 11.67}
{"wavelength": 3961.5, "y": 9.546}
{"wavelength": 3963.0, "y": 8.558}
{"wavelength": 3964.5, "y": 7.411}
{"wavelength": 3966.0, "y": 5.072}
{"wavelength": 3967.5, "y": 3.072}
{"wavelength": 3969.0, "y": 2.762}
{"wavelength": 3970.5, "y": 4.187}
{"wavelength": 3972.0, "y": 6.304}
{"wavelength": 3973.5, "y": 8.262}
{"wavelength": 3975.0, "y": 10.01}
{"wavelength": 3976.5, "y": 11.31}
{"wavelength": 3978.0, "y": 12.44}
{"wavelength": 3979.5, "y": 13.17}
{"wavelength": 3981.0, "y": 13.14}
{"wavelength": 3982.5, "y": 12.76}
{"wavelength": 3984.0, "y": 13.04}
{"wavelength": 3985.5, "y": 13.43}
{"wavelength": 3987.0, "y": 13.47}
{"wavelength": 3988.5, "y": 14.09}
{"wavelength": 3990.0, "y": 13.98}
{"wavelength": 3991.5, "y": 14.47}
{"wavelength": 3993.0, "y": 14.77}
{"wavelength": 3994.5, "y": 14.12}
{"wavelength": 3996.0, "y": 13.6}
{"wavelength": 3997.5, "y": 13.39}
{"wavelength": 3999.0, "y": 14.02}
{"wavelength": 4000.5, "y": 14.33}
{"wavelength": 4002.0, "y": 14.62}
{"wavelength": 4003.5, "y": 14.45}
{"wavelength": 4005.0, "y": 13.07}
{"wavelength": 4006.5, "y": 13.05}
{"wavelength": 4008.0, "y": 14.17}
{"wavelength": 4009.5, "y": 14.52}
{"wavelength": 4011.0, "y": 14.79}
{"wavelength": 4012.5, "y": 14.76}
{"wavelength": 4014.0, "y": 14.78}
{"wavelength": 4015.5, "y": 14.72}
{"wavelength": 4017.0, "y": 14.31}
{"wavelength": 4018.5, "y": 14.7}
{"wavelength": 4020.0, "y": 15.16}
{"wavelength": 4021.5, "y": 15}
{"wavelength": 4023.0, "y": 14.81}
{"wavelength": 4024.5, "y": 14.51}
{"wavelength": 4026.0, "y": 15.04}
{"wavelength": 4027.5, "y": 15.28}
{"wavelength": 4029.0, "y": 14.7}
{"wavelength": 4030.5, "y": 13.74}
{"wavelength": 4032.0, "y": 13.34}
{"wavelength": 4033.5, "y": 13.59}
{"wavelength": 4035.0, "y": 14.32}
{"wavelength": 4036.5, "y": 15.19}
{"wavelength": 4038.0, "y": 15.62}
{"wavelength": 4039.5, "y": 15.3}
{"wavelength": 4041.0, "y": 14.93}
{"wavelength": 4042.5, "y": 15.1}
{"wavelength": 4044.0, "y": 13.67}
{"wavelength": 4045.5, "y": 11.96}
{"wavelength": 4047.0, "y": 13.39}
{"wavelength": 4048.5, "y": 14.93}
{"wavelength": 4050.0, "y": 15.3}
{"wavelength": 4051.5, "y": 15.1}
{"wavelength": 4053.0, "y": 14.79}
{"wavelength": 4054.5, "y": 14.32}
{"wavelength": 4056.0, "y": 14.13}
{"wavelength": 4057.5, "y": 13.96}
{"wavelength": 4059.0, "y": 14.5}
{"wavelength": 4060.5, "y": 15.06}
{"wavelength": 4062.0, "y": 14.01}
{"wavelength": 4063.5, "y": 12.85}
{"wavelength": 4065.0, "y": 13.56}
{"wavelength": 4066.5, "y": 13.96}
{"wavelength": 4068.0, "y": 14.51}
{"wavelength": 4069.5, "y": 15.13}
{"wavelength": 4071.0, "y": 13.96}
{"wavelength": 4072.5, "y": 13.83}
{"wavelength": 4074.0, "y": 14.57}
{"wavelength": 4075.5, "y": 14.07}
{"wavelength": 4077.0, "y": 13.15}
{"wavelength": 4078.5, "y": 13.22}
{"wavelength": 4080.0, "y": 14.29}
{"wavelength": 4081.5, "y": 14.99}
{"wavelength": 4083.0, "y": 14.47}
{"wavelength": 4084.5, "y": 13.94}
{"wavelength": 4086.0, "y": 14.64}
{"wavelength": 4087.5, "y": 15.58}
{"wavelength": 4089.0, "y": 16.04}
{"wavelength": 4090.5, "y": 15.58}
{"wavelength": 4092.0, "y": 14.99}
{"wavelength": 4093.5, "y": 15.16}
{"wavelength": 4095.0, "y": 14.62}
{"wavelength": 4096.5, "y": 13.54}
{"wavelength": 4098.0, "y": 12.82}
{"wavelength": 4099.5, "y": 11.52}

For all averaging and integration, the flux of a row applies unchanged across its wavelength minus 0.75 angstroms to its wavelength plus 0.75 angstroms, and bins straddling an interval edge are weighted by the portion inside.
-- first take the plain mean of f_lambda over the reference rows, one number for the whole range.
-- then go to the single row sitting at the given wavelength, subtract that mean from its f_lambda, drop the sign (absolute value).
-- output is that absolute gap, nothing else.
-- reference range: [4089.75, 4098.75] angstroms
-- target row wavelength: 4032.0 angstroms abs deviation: 1.11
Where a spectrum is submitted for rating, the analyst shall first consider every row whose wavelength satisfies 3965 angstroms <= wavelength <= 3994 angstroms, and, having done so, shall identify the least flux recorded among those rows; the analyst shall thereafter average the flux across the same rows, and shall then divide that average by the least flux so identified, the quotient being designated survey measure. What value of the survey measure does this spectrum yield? 3.81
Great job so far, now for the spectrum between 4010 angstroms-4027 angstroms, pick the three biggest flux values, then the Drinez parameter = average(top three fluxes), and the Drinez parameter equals 15.1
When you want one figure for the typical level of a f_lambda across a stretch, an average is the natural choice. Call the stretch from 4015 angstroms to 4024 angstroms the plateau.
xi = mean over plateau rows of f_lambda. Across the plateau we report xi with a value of 14.8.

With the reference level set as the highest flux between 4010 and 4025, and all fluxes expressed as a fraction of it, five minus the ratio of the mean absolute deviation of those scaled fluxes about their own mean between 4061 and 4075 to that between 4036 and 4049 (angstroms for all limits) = 4.52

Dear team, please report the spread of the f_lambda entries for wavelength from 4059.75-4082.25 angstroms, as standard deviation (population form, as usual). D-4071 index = 0.68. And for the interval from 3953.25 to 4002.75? 3.49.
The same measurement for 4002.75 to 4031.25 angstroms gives 0.60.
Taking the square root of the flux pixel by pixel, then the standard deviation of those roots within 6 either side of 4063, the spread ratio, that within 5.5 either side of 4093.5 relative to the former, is 1.7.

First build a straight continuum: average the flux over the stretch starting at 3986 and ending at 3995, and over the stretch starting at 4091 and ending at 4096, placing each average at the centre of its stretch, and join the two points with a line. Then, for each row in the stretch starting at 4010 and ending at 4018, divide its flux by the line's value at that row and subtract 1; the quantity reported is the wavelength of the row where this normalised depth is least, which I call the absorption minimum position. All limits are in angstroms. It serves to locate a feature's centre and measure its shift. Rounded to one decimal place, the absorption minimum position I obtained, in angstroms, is 4017.0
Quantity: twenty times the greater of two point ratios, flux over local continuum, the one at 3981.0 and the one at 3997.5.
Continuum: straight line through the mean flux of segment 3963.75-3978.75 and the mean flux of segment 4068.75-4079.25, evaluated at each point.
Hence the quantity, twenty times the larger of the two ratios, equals 34.0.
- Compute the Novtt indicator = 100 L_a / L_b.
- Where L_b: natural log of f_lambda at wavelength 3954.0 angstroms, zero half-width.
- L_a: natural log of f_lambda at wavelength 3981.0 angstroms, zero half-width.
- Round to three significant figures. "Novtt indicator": 101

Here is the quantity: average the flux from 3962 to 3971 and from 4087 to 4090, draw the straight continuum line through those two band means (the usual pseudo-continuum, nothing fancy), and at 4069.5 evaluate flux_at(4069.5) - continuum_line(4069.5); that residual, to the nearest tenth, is 1.0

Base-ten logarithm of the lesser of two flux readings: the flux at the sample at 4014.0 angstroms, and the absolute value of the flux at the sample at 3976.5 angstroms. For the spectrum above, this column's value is 1.05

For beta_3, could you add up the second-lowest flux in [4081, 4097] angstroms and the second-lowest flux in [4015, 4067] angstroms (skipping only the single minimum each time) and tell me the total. 27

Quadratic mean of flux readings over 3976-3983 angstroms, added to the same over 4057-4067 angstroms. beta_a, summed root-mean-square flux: 26.6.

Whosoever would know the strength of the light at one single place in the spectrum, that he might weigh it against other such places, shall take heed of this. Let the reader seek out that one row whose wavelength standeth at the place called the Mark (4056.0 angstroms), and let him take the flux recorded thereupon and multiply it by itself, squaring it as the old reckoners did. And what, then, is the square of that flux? 200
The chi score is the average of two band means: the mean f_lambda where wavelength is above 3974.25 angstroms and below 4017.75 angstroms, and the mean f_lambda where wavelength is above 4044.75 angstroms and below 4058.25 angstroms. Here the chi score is 13.9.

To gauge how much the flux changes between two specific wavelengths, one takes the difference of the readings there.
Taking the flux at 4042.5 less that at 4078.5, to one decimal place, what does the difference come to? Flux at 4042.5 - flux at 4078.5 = 1.9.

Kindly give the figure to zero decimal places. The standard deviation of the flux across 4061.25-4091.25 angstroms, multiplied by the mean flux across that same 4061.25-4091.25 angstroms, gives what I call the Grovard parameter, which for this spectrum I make 12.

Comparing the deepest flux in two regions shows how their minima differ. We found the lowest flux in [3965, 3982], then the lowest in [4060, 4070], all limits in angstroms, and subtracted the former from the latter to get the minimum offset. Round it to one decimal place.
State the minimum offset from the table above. 10.1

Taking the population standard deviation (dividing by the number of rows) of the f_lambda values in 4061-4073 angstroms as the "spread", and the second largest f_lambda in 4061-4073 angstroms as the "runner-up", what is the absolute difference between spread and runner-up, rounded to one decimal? 13.9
